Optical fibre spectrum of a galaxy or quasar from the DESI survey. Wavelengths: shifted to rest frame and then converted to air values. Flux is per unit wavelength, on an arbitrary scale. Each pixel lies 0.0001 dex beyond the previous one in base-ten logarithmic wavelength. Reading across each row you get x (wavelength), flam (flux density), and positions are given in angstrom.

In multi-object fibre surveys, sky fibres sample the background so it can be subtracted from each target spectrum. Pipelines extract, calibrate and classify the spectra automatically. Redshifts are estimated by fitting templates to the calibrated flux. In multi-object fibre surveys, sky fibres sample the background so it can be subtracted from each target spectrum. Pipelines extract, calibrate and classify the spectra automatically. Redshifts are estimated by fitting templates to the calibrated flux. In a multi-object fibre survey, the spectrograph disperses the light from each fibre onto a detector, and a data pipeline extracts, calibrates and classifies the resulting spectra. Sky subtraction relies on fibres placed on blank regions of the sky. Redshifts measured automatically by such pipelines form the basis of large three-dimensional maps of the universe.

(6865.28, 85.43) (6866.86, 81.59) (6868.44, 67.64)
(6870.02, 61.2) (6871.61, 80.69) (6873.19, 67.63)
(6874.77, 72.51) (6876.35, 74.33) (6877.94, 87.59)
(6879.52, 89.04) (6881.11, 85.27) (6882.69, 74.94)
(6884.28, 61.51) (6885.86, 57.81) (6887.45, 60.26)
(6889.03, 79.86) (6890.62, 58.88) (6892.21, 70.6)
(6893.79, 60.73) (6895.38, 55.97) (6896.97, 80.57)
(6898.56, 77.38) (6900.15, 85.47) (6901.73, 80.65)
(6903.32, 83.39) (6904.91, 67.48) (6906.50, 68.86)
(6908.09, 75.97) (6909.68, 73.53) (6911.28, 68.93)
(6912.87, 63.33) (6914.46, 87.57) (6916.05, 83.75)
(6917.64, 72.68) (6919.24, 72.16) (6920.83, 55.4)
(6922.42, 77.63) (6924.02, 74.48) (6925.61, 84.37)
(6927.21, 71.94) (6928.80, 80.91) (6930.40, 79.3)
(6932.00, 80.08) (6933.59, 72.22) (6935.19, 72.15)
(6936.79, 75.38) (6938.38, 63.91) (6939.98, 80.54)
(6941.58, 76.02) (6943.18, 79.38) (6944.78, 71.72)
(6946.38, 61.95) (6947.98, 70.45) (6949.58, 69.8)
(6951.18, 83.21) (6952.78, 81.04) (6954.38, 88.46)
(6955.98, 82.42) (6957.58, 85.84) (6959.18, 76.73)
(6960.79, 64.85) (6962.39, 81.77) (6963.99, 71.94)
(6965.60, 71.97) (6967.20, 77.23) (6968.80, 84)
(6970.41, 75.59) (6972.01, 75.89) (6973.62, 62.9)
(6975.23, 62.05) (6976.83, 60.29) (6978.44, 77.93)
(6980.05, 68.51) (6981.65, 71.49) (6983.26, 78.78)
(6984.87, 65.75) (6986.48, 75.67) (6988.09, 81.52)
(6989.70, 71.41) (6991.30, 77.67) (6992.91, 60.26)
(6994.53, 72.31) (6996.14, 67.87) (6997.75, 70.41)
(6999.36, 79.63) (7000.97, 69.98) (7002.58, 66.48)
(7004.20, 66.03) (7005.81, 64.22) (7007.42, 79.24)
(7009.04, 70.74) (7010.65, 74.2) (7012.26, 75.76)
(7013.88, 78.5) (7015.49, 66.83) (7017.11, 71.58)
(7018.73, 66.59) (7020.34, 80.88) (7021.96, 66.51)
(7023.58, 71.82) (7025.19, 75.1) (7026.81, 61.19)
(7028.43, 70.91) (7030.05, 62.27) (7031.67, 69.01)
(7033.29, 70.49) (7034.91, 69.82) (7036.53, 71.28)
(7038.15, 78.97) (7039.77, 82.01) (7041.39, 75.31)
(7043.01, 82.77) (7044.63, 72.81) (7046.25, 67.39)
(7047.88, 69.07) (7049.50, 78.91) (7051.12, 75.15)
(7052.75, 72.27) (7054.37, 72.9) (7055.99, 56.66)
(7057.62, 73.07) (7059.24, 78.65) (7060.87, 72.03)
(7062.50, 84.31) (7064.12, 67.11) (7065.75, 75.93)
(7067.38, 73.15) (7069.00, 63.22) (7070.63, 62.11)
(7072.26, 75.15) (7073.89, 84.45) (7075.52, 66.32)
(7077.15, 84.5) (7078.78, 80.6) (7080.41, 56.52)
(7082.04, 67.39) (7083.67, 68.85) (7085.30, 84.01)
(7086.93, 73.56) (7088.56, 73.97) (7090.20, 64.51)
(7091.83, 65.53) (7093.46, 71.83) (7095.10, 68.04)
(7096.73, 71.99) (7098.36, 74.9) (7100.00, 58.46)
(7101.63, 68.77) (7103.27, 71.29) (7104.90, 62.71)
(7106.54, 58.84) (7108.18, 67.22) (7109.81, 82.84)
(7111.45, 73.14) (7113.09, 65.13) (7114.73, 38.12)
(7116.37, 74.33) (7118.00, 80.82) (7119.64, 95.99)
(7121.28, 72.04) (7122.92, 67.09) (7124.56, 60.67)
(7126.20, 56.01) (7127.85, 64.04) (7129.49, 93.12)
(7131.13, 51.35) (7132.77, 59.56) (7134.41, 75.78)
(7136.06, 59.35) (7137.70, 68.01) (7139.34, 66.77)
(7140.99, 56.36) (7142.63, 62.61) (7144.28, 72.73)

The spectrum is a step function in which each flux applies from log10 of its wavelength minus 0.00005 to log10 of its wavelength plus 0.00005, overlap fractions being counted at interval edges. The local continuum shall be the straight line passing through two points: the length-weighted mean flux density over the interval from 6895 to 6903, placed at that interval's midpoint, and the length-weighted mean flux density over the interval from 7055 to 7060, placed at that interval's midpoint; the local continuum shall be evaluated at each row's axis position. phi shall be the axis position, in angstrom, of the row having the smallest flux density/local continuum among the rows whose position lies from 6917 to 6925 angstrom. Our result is 6920.83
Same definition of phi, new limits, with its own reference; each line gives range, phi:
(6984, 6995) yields 6992.91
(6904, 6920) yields 6912.87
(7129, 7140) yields 7131.13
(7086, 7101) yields 7100.00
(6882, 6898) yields 6895.38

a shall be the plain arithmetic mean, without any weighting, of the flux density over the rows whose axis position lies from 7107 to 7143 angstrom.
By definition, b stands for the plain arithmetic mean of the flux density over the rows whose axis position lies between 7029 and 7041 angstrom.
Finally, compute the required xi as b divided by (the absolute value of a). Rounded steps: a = 68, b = 72.0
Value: 1.06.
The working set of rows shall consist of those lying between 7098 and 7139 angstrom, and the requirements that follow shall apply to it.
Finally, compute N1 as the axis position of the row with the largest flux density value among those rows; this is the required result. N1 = 7119.64 angstrom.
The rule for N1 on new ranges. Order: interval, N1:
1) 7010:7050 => 7043.01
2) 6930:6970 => 6954.38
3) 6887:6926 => 6914.46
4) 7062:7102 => 7077.15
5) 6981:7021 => 6988.09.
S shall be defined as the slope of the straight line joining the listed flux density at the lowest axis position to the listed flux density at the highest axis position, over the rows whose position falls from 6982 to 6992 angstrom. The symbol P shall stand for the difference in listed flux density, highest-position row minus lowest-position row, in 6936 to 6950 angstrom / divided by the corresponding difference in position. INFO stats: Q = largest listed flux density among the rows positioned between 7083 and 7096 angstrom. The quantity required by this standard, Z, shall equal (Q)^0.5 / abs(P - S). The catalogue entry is 31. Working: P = -0.44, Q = 84.01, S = -0.14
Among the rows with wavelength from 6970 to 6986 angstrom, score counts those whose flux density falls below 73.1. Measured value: 6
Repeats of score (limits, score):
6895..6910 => 3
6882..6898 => 7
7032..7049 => 6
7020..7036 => 8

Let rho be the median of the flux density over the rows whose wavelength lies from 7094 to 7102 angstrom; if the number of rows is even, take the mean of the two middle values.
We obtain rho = 68.8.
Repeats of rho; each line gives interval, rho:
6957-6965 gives 76.7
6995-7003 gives 70.0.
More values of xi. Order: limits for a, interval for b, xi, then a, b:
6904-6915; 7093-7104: 0.96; 72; 69.3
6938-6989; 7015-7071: 0.96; 74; 71.7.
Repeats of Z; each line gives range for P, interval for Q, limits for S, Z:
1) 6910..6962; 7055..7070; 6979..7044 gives 30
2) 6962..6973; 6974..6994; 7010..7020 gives 27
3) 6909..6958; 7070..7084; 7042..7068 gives 14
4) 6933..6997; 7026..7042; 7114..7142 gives 12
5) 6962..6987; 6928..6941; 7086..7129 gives 437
